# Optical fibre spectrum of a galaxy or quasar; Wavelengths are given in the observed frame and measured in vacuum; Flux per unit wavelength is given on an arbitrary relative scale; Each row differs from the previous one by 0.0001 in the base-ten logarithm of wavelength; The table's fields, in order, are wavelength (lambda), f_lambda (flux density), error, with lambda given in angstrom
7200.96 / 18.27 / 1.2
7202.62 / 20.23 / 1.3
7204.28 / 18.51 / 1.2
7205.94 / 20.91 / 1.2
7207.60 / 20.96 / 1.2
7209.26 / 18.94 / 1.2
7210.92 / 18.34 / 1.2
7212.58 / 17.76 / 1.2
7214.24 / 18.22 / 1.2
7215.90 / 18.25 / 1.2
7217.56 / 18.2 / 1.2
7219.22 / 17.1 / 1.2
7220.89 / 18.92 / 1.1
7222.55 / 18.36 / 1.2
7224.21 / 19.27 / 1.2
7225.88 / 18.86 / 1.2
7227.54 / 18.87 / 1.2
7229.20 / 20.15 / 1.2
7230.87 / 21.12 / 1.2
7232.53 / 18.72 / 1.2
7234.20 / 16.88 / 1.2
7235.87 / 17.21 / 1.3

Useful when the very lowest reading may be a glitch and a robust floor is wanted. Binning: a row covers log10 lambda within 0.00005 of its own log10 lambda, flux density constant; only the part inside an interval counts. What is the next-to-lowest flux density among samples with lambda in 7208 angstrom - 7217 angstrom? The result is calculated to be 18.22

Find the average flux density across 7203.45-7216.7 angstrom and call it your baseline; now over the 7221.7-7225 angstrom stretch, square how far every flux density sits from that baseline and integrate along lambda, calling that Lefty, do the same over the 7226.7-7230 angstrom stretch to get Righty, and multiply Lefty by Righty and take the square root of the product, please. 1.3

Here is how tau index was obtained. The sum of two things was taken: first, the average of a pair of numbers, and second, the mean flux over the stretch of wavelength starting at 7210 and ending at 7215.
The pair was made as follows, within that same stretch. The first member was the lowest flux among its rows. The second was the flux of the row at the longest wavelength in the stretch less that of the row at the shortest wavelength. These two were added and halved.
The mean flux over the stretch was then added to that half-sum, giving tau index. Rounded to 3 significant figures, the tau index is 26.9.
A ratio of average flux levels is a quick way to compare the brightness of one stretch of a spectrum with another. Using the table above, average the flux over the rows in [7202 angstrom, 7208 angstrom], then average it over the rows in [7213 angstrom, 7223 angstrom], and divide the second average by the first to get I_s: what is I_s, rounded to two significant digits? 0.90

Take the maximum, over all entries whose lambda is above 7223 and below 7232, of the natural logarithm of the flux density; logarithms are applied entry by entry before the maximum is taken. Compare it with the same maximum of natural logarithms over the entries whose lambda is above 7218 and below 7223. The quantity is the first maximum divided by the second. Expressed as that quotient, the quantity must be 1.037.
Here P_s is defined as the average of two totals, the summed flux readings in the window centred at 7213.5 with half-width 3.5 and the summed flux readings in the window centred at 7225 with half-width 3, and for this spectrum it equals 74.0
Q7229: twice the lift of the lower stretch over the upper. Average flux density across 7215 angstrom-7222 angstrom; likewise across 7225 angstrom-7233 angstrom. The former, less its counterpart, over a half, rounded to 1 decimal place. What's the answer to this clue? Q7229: -2.9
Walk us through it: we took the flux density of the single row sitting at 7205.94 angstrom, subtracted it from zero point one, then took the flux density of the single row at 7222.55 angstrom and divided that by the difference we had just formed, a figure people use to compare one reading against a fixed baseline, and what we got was -0.88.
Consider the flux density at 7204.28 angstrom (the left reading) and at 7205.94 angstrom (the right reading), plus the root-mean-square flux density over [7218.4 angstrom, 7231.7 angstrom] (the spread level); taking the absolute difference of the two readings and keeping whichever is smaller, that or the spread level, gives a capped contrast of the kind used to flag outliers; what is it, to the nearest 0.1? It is 2.4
